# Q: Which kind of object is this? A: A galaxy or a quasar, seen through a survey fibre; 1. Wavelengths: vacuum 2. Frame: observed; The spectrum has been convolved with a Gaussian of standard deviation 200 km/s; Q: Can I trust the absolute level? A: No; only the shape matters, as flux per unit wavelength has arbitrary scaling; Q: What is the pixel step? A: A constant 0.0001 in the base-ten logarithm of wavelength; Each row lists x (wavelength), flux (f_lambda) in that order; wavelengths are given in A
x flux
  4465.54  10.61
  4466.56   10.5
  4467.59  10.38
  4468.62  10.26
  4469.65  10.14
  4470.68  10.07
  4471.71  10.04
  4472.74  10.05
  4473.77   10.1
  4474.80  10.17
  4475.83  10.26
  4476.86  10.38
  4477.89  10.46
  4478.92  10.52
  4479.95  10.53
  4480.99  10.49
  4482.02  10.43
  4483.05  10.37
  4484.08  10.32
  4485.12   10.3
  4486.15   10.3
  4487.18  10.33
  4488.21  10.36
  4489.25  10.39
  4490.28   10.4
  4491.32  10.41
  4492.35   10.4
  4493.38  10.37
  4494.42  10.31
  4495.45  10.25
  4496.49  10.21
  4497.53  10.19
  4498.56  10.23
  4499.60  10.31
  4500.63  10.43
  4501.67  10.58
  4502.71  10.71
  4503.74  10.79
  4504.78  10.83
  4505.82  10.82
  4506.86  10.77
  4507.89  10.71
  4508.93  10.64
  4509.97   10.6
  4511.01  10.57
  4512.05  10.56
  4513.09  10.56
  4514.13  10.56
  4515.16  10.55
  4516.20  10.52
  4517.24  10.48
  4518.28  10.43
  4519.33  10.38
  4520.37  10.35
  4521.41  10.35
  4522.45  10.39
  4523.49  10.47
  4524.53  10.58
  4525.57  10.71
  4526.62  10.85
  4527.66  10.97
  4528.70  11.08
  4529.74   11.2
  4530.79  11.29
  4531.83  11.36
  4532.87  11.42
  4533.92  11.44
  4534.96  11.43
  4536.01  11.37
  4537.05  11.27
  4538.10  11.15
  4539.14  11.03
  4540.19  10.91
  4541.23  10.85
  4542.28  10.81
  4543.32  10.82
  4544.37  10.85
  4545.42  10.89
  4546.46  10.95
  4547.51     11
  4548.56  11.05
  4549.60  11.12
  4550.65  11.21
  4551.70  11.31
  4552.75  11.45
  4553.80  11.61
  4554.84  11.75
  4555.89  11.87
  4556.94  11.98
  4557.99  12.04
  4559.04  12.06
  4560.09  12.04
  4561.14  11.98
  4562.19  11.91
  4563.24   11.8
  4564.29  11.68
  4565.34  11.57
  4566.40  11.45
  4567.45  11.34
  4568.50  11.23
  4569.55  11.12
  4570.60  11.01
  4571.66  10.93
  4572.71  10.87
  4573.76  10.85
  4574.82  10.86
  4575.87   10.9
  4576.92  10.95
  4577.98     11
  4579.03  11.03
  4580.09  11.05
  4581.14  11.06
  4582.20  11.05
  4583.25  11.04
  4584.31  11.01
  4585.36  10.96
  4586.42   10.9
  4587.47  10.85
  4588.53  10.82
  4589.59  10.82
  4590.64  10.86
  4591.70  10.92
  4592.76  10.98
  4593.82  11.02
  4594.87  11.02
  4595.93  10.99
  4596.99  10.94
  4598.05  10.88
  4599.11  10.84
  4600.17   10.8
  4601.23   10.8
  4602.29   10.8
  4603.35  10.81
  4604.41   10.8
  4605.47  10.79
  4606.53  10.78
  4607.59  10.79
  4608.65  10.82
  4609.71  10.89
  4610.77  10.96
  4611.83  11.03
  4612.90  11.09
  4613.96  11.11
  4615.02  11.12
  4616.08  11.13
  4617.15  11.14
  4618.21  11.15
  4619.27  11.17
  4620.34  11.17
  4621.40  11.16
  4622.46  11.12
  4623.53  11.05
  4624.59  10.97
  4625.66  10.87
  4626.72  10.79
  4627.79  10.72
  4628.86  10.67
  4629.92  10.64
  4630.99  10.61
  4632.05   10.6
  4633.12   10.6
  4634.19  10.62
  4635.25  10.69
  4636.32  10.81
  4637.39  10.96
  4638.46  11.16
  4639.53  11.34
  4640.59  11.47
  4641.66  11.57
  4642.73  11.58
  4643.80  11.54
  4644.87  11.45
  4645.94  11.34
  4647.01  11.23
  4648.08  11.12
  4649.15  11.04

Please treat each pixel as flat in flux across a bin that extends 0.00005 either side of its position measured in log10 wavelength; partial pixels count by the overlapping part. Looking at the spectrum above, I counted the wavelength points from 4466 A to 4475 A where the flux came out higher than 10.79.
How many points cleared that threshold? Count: 0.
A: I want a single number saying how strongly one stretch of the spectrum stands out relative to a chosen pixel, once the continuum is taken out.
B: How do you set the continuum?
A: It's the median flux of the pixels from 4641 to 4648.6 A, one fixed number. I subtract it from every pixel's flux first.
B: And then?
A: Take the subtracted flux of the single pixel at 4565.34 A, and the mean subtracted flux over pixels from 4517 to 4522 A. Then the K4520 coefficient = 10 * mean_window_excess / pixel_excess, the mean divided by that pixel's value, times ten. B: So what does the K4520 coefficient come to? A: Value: -88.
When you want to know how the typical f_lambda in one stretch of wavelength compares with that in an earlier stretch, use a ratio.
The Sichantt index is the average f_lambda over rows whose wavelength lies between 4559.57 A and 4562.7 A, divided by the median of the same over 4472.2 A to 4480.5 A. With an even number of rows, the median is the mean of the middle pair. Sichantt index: 1.161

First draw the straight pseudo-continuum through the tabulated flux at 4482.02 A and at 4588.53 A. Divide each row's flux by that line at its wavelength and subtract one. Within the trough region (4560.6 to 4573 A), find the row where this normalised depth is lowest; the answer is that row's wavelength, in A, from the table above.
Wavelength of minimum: 4572.71 A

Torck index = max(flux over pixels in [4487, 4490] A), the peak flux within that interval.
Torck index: 10.39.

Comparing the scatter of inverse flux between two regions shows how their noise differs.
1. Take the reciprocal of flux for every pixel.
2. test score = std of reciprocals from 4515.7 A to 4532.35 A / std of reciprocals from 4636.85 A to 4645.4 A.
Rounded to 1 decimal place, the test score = 1.8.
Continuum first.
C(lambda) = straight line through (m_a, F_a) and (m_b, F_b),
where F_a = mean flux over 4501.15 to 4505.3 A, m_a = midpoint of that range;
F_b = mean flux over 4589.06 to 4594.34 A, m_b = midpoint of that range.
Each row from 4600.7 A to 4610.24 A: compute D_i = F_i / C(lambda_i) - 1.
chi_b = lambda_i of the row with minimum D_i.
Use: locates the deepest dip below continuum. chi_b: 4606.53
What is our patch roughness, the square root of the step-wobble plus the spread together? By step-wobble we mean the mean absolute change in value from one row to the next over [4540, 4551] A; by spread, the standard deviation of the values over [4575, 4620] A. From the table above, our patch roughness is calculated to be 0.41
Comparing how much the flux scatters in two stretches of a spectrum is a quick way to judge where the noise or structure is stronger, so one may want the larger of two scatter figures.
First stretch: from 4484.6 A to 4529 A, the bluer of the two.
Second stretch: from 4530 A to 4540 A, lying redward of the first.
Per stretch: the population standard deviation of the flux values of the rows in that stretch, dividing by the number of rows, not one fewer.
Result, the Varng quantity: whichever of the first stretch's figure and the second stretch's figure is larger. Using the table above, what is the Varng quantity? 0.21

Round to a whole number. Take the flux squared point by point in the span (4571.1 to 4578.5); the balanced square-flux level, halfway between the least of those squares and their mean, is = 118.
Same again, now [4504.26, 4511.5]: 113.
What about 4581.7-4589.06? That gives 118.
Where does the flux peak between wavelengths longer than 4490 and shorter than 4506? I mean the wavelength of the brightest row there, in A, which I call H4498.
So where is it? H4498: 4504.78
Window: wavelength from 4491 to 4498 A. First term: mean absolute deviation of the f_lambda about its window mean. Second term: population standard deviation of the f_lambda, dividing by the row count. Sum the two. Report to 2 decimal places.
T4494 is 0.16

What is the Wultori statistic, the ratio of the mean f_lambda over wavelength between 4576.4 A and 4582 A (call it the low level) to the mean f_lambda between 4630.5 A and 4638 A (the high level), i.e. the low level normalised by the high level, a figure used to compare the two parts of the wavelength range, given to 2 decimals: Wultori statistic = 1.03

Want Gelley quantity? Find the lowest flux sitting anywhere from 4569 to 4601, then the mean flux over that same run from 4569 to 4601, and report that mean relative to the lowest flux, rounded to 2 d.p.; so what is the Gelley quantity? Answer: 1.01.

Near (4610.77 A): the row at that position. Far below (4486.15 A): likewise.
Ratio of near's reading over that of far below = 1.06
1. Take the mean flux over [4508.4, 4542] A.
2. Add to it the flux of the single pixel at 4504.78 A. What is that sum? 21.7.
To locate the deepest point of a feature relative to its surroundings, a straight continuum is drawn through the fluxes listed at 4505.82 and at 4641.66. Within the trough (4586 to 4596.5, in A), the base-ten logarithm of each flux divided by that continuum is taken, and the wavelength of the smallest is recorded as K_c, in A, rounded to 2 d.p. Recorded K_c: 4589.59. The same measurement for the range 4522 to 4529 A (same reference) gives 4522.45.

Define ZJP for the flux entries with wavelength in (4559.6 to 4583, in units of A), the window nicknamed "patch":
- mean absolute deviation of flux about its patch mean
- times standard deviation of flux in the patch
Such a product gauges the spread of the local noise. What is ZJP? 0.13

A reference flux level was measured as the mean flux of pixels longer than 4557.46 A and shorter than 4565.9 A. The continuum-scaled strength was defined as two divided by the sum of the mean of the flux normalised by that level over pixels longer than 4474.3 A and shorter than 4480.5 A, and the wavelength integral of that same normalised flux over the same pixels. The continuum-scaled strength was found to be 0.318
